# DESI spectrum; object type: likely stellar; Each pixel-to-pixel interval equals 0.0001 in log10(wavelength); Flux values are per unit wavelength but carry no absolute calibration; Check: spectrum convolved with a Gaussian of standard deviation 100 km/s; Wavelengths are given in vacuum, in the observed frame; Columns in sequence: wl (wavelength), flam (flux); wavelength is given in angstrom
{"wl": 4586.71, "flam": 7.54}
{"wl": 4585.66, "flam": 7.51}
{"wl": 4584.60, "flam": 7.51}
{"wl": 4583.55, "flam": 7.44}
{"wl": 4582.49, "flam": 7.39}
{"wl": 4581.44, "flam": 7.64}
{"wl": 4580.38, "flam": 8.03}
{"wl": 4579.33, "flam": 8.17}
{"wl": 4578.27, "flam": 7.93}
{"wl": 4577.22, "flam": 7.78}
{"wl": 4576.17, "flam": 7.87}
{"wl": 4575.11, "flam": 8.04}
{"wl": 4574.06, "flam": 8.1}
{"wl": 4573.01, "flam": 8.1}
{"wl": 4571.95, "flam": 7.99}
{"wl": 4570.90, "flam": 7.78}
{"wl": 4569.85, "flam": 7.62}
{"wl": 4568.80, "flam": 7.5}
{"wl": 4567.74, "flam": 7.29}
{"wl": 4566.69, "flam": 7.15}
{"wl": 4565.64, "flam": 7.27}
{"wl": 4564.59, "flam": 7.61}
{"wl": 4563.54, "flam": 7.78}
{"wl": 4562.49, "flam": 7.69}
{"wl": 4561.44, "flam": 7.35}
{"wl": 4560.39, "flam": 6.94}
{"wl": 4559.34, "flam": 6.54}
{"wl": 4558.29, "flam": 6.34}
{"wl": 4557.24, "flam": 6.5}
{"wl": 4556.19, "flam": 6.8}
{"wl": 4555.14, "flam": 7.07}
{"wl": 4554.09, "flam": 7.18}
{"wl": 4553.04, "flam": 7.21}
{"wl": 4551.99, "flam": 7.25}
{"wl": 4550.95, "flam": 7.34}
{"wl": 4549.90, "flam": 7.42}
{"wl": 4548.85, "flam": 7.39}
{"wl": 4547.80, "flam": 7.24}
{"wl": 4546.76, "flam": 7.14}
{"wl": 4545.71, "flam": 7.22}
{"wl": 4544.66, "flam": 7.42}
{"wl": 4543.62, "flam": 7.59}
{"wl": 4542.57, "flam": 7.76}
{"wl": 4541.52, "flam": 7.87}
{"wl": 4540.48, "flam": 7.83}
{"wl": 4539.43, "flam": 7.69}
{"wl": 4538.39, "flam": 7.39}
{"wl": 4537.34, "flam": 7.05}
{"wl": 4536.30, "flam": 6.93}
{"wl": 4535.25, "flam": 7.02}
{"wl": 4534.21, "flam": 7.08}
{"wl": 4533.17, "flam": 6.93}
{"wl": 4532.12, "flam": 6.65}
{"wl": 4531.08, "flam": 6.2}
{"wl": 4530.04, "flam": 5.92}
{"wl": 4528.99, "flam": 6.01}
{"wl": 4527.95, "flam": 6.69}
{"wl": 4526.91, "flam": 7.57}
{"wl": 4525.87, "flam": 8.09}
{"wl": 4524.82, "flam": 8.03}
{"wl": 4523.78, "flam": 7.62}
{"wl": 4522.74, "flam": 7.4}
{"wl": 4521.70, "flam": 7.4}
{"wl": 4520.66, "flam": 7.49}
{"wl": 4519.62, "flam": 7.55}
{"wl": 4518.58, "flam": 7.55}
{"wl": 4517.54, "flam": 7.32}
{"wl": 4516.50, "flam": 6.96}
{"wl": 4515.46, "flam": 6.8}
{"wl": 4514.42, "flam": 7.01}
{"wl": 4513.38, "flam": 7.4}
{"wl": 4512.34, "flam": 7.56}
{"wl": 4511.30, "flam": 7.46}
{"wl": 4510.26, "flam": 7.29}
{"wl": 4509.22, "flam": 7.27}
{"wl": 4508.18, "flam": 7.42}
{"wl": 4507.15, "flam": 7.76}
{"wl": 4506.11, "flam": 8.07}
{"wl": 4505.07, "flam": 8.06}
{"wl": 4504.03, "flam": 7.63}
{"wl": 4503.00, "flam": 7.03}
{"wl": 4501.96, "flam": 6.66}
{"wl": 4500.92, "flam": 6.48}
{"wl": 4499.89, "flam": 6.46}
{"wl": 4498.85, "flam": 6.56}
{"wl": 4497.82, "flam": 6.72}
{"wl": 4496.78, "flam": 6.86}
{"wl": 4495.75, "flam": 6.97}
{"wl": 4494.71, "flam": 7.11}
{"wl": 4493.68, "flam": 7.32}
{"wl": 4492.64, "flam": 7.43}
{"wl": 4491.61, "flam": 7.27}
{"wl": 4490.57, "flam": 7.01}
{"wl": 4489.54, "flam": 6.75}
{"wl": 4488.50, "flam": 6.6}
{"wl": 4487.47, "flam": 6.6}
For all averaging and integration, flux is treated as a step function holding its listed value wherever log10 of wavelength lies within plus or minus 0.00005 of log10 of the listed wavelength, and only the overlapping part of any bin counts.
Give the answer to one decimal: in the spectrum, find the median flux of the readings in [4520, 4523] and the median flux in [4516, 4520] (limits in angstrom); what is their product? 55.0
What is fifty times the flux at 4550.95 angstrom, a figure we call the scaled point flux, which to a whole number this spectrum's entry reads 367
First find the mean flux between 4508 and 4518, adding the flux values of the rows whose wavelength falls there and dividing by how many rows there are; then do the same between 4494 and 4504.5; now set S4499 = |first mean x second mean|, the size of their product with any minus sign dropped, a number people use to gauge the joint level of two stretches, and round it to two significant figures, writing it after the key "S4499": 50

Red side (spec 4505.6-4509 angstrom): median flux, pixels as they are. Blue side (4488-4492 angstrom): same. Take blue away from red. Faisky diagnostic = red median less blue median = 0.9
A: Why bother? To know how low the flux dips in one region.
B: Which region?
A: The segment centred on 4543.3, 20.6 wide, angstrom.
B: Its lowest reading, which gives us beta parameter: 6.93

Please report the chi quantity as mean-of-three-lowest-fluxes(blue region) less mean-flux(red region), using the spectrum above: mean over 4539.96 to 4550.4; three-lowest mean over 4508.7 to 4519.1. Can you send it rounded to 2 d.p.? -0.56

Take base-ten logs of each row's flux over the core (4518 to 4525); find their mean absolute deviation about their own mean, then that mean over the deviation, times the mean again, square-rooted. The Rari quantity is 10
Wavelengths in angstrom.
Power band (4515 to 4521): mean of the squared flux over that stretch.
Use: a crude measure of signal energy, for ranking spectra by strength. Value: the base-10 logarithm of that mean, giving 1.72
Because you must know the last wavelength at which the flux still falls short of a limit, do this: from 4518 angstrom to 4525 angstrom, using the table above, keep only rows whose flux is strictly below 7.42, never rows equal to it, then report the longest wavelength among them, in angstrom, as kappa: 4522.74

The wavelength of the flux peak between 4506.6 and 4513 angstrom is 4507.15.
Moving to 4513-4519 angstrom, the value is 4518.58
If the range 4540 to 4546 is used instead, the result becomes 4541.52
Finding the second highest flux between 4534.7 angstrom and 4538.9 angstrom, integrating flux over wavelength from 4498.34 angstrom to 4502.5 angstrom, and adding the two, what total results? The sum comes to 34.2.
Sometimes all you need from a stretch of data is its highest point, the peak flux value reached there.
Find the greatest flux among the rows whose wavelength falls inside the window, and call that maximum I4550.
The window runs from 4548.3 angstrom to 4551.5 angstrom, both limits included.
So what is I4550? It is 7.42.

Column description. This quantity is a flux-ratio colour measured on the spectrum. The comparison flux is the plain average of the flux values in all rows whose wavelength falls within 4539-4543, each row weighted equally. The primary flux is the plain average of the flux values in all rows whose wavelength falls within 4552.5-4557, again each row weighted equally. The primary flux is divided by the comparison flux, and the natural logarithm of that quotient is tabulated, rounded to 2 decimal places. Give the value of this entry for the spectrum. -0.10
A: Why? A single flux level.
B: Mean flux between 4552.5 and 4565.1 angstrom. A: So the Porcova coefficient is 7.1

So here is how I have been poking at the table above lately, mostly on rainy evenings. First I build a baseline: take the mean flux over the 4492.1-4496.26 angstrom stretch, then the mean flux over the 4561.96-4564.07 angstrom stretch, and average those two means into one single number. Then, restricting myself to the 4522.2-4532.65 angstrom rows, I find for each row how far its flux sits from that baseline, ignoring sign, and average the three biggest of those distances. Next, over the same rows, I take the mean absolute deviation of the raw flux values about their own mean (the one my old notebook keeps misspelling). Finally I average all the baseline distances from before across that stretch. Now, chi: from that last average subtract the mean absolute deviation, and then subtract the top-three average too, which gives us -1.4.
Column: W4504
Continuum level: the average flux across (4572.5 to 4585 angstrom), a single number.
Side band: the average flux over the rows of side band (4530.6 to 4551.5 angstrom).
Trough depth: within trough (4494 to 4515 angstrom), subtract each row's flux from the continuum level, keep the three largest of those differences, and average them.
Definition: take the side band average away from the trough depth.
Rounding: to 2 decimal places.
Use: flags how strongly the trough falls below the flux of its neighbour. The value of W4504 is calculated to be -5.92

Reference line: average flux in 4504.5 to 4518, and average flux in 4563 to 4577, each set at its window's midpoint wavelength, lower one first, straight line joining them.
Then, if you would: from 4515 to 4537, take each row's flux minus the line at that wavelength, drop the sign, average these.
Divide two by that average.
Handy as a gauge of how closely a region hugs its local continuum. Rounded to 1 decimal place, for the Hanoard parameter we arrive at 3.8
